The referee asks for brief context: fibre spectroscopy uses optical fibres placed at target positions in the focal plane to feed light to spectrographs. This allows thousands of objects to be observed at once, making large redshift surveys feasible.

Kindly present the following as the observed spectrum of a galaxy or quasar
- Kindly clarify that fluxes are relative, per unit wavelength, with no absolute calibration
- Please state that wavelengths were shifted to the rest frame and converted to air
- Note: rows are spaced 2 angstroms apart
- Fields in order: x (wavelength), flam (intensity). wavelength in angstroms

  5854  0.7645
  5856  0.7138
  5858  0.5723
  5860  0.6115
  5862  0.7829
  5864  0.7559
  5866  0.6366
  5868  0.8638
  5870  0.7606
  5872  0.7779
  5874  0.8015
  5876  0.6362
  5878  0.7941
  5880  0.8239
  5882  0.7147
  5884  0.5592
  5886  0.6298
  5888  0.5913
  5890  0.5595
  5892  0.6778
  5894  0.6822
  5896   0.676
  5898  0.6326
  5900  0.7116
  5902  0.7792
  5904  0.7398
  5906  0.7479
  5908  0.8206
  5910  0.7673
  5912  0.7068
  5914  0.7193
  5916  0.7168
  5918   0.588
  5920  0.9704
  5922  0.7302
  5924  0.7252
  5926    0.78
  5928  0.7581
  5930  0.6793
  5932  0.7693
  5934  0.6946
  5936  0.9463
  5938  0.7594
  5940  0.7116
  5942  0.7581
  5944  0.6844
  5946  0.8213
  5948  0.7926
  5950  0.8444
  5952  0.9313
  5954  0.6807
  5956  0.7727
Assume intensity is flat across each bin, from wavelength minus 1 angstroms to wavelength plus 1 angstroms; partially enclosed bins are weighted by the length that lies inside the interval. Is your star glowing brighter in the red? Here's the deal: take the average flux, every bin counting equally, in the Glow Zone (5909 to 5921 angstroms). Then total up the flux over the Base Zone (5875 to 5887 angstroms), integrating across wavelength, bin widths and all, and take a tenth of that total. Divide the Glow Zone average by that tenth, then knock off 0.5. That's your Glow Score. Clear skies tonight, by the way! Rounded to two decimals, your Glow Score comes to 0.40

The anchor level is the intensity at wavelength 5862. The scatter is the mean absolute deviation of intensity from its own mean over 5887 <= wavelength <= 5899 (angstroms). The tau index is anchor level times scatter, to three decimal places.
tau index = 0.033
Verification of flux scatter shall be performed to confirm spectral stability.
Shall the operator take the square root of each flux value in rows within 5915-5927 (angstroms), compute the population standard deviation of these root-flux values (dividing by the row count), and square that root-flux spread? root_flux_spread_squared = 0.0042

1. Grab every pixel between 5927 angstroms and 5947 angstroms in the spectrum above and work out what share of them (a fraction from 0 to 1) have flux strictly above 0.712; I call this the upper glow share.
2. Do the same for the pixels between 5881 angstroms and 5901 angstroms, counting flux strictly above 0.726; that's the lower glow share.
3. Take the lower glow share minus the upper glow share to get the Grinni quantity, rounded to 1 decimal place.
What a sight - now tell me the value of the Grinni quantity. -0.6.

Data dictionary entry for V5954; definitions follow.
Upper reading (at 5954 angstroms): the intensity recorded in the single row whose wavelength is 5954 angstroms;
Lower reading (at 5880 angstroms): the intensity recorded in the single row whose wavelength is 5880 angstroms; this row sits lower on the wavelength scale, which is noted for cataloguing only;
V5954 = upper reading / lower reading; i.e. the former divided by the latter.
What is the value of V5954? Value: 0.83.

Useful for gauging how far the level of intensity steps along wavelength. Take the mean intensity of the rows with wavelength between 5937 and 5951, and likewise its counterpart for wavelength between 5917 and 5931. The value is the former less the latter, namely 0.02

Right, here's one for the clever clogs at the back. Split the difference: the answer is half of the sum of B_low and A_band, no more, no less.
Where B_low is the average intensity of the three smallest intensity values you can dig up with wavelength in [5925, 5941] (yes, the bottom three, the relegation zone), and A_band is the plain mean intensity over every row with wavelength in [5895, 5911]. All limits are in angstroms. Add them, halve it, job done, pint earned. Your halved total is 0.715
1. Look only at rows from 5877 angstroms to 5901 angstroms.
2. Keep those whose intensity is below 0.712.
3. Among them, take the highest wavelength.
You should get 5900 angstroms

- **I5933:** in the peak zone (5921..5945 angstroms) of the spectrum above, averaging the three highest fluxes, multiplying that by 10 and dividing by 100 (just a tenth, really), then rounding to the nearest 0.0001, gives 0.0832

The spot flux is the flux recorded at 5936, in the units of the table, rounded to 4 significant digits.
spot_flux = 0.9463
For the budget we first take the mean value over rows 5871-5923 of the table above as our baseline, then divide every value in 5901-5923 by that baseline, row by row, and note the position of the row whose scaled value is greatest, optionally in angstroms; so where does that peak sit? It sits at 5920 angstroms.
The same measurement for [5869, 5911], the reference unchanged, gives 5880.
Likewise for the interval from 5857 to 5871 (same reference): 5868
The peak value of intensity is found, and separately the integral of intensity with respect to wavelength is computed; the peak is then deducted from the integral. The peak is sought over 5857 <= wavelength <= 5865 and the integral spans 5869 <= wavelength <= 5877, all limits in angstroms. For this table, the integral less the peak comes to 5.17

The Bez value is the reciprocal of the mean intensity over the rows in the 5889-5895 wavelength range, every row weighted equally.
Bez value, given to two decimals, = 1.56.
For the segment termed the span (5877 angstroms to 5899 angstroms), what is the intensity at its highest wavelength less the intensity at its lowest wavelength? -0.16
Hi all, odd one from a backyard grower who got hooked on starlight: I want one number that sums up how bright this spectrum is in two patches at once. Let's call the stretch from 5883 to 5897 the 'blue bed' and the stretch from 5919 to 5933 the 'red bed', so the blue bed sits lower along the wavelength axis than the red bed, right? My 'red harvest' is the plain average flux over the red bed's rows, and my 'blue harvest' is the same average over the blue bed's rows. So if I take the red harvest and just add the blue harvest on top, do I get 1.40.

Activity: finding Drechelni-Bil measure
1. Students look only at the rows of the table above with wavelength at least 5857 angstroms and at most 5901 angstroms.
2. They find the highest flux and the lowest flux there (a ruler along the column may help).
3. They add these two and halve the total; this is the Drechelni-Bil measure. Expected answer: 0.71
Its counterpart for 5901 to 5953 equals 0.78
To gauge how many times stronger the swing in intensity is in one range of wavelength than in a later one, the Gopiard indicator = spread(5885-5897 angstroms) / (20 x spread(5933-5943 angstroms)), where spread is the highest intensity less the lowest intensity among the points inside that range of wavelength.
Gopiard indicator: 0.02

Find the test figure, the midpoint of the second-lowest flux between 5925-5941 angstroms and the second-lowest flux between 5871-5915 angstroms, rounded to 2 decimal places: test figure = 0.63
